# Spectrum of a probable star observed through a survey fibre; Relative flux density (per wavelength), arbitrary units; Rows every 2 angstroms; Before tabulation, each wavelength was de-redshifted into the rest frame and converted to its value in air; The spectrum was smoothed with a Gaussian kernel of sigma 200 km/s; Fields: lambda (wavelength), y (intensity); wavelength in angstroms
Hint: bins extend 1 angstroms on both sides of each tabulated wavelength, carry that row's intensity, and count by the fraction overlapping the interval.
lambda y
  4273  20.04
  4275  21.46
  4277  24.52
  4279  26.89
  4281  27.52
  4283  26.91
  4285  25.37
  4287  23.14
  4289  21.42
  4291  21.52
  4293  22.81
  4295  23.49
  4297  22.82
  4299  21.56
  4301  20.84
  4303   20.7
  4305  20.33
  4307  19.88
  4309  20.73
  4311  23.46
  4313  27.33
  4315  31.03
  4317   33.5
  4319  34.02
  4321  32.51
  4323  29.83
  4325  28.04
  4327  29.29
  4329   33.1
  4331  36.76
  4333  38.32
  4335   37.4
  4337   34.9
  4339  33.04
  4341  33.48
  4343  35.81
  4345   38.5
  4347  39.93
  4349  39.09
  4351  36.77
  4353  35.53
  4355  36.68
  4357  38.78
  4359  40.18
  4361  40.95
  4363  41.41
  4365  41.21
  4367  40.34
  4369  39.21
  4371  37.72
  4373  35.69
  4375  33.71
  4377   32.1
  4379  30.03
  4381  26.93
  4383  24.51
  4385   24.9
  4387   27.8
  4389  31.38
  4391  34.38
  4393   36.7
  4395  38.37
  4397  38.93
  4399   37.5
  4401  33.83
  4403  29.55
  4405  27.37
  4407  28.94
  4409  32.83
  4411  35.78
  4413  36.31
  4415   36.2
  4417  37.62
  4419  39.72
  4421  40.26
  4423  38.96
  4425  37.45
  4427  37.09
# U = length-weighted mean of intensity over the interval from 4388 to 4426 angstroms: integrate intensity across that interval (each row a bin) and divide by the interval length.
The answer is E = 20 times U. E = 707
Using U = 35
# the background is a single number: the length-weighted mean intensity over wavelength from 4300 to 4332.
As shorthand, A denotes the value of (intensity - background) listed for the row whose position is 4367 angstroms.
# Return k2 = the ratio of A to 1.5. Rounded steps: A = 13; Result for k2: 8.5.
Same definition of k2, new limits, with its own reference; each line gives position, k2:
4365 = 9.1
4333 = 7.2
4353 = 5.3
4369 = 7.8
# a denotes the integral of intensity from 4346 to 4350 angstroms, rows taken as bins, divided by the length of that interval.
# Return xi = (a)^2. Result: 1561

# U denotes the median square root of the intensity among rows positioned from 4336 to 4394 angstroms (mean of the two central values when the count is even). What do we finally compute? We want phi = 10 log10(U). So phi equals 7.77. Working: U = 6.0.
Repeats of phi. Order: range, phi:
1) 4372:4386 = 7.39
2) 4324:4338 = 7.71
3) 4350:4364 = 7.94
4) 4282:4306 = 6.73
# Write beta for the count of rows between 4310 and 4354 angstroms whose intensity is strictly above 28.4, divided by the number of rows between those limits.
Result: 0.86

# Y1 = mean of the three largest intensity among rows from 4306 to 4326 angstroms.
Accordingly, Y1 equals 33.3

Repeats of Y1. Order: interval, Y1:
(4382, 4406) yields 38.3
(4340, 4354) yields 39.2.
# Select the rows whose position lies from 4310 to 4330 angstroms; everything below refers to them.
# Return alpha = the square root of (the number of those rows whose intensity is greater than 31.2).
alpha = 2.0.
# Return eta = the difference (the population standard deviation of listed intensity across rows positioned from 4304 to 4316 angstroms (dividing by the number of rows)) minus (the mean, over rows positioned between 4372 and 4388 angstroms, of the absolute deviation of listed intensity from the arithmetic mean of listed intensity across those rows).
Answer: 0.69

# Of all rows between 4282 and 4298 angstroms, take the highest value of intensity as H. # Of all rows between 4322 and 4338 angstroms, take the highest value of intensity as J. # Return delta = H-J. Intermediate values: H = 26.91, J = 38.32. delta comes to -11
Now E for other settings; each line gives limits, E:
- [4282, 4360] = 599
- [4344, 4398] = 712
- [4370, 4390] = 610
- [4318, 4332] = 639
